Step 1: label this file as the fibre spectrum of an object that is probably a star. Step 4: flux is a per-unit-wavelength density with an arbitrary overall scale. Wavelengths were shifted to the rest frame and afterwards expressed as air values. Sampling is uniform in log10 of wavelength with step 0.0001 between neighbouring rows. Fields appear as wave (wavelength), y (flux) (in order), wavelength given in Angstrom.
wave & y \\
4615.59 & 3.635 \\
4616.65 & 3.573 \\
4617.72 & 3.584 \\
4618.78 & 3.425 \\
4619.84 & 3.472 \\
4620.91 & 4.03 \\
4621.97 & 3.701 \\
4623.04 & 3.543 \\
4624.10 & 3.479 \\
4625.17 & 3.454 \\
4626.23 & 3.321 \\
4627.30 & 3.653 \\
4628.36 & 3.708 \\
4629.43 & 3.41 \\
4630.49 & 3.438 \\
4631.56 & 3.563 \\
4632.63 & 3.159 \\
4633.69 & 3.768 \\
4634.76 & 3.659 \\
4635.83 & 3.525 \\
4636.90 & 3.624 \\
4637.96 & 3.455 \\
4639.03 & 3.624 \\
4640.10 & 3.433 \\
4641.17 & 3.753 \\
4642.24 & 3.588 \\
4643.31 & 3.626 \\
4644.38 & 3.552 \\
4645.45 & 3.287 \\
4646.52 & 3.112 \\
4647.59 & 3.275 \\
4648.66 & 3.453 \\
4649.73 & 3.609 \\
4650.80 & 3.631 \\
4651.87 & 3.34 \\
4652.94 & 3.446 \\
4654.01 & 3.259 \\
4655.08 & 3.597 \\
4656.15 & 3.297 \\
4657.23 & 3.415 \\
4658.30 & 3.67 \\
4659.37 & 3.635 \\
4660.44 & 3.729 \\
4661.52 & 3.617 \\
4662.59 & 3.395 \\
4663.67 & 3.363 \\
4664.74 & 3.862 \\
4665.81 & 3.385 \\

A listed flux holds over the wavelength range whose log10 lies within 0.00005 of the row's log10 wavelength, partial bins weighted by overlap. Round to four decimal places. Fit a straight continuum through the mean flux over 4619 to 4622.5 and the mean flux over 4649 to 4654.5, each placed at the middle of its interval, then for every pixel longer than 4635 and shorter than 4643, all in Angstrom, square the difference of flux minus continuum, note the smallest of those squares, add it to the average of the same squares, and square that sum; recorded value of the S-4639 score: 0.0002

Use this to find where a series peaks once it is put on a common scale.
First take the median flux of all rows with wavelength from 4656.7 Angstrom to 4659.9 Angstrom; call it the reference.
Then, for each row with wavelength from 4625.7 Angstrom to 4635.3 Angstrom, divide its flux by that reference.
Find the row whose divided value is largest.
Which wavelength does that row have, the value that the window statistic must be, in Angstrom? 4633.69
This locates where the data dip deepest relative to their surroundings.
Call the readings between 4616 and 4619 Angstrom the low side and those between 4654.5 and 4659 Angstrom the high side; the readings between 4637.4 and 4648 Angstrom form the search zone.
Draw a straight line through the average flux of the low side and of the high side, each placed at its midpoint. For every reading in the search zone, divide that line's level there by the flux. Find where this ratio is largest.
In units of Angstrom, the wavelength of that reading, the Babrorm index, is 4646.52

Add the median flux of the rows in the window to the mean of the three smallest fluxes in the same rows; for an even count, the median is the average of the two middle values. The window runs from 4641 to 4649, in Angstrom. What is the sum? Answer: 6.73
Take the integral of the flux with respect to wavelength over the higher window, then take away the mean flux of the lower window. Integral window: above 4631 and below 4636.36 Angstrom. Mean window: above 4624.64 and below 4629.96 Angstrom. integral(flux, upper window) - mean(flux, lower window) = 15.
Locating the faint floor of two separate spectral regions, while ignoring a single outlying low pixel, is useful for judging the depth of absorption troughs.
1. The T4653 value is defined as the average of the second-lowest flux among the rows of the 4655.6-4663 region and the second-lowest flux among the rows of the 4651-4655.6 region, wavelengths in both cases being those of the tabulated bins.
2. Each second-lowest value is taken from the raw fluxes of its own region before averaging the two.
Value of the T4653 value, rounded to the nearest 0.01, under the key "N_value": 3.37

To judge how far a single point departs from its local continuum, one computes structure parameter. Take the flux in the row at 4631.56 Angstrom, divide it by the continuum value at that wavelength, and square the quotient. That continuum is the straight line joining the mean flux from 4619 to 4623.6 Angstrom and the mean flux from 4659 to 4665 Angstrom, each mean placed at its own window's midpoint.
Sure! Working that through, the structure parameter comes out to 0.95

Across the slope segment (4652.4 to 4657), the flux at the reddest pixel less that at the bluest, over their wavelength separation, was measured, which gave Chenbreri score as -0.05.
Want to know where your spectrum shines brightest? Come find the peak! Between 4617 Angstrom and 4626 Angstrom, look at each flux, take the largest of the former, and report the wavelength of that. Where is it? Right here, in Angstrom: 4620.91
